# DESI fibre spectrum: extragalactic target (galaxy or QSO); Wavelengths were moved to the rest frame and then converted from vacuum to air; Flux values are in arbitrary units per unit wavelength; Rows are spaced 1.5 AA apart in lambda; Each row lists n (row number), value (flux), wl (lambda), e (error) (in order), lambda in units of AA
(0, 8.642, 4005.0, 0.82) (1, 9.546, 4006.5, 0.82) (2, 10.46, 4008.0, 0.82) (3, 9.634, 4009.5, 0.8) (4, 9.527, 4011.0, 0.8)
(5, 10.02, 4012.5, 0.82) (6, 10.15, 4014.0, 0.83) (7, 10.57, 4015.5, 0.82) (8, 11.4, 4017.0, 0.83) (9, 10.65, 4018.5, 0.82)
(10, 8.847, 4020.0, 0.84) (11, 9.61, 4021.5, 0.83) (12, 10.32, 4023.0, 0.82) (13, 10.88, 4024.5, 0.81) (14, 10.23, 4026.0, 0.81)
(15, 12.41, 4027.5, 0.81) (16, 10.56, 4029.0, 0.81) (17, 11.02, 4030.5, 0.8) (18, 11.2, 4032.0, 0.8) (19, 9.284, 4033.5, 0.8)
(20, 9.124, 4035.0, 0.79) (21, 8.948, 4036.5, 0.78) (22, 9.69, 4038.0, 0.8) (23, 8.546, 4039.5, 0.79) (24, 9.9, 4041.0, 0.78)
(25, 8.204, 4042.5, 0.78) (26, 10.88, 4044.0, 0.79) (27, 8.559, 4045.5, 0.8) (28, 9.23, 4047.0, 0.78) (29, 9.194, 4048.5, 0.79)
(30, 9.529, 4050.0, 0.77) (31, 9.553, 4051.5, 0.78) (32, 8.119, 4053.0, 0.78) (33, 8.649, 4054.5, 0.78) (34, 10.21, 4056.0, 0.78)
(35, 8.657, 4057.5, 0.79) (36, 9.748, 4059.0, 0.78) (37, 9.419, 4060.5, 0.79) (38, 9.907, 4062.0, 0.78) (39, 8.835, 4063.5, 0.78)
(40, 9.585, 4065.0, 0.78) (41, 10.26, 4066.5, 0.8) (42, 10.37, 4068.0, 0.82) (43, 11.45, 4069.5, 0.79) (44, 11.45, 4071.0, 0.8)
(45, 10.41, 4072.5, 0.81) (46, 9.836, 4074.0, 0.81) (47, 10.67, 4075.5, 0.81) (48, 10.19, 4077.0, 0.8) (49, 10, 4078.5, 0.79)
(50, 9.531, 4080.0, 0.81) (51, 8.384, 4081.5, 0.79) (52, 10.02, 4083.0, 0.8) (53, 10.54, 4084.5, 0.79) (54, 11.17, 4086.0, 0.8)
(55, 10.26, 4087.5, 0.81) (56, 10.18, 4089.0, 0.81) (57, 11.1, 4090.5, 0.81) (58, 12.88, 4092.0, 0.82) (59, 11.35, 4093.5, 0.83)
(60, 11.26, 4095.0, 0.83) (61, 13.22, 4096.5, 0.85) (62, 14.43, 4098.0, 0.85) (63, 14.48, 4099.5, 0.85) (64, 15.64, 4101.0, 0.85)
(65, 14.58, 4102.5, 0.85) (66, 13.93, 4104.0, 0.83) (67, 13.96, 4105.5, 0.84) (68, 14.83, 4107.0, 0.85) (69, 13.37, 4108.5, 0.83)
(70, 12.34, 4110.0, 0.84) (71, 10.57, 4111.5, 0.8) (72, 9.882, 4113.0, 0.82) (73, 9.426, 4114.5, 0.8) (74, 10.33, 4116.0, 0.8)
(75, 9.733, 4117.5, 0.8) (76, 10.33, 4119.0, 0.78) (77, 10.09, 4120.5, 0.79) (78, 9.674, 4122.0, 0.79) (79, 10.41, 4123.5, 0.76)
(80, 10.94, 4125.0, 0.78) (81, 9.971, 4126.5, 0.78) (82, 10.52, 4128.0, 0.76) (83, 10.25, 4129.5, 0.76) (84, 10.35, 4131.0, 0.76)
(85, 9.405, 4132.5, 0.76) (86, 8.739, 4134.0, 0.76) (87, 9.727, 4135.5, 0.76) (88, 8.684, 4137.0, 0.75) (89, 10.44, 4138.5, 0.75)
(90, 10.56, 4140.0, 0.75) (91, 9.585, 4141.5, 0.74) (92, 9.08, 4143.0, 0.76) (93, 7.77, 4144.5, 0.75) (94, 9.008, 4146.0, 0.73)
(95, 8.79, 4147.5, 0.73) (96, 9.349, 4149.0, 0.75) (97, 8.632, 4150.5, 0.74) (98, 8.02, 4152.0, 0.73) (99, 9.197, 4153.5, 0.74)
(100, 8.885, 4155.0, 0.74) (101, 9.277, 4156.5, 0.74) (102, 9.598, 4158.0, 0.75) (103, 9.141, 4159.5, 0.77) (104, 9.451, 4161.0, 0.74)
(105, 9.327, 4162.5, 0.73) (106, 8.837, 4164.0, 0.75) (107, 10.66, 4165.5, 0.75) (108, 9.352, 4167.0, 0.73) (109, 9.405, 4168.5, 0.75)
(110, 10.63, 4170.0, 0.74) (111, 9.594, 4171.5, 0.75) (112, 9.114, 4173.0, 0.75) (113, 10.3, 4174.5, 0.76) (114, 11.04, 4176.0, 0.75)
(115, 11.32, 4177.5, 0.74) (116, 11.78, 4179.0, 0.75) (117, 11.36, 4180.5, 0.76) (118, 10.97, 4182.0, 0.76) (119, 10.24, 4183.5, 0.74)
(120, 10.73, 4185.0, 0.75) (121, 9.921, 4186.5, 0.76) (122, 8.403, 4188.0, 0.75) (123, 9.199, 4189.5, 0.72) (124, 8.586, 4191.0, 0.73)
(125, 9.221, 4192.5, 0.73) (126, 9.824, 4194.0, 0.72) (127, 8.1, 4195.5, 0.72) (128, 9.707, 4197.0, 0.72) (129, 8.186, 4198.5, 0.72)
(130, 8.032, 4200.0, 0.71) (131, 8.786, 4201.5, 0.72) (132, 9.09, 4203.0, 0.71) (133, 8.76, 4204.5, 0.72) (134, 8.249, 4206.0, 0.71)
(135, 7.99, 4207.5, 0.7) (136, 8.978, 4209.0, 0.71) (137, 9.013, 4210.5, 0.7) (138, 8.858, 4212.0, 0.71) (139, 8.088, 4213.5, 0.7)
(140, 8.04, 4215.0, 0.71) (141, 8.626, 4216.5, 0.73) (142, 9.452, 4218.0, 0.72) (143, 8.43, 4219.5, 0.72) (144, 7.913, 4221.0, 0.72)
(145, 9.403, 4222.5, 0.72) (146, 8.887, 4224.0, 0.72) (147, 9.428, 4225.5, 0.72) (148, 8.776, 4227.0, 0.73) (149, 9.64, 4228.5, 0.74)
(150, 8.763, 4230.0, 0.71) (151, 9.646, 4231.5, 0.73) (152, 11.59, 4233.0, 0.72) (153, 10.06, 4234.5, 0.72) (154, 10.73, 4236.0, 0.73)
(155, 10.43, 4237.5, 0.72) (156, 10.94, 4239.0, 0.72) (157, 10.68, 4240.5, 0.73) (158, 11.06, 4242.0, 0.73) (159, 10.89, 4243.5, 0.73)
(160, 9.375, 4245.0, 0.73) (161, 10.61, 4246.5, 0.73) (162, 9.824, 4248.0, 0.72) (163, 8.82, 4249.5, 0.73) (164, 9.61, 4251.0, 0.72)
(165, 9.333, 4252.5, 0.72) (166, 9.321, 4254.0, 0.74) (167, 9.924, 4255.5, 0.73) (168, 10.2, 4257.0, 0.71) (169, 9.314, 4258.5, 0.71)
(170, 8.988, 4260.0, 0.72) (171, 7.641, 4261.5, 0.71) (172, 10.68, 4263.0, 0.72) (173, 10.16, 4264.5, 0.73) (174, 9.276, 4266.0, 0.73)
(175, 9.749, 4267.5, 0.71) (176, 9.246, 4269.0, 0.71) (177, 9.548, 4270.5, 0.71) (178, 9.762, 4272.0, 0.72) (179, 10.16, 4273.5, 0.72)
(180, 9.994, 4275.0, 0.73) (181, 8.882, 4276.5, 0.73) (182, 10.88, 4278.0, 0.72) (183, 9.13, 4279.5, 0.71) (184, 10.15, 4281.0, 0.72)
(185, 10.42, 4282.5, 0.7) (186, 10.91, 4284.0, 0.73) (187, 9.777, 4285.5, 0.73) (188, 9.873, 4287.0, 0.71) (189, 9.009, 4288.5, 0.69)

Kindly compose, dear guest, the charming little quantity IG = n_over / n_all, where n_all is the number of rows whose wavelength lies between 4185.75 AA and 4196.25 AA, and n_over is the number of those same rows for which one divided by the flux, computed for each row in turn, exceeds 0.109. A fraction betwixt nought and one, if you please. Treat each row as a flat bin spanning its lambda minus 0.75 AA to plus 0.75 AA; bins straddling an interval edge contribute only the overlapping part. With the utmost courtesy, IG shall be 0.43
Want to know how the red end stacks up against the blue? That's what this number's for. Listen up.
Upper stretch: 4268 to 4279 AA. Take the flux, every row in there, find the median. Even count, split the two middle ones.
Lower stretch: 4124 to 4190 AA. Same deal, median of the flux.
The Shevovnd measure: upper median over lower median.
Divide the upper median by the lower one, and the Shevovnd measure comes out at 1.03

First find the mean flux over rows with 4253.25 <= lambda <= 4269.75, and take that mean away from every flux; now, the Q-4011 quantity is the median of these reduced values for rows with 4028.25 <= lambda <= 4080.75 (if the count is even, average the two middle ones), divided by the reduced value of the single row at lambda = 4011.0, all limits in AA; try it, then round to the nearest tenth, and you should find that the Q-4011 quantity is 7.0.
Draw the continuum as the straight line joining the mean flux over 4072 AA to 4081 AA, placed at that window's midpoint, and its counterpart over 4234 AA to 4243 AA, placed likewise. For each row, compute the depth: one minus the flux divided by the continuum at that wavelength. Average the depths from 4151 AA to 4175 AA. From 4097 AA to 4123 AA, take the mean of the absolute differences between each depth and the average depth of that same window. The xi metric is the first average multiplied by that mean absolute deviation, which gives 0.019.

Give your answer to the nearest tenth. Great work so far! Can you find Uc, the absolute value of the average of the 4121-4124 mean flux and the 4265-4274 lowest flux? 9.6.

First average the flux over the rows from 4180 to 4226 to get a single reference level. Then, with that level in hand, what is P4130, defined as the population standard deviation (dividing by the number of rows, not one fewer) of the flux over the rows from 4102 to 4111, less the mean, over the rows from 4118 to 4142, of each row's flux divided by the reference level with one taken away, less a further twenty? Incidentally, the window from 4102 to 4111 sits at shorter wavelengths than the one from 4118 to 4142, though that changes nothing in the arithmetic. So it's -19.3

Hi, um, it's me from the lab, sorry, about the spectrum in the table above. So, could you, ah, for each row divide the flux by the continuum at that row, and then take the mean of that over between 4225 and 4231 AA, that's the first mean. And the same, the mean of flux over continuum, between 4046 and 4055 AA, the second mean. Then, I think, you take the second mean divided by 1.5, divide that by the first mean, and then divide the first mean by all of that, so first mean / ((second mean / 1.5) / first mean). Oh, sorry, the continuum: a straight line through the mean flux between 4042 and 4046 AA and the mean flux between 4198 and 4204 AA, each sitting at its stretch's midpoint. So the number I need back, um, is 1.8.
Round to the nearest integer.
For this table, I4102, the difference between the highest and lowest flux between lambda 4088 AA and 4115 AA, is 6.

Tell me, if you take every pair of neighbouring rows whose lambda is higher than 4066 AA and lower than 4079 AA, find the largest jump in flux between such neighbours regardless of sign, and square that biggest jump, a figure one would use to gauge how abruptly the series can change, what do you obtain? 1.2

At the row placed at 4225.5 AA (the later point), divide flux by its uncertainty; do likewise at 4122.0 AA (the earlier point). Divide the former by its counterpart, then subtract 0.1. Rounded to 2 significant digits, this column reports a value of 0.97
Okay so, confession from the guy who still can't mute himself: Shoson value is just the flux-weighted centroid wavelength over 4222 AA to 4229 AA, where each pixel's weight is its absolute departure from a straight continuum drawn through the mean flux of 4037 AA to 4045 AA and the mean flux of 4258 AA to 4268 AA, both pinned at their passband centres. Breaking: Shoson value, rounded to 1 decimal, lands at 4226.1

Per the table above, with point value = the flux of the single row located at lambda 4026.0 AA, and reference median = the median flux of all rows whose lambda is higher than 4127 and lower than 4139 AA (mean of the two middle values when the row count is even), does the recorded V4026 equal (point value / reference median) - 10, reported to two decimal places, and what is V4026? -8.98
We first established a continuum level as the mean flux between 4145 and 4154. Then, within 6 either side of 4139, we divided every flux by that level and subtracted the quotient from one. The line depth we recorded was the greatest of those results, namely 0.12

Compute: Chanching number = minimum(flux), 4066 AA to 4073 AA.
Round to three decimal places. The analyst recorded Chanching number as 10.260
